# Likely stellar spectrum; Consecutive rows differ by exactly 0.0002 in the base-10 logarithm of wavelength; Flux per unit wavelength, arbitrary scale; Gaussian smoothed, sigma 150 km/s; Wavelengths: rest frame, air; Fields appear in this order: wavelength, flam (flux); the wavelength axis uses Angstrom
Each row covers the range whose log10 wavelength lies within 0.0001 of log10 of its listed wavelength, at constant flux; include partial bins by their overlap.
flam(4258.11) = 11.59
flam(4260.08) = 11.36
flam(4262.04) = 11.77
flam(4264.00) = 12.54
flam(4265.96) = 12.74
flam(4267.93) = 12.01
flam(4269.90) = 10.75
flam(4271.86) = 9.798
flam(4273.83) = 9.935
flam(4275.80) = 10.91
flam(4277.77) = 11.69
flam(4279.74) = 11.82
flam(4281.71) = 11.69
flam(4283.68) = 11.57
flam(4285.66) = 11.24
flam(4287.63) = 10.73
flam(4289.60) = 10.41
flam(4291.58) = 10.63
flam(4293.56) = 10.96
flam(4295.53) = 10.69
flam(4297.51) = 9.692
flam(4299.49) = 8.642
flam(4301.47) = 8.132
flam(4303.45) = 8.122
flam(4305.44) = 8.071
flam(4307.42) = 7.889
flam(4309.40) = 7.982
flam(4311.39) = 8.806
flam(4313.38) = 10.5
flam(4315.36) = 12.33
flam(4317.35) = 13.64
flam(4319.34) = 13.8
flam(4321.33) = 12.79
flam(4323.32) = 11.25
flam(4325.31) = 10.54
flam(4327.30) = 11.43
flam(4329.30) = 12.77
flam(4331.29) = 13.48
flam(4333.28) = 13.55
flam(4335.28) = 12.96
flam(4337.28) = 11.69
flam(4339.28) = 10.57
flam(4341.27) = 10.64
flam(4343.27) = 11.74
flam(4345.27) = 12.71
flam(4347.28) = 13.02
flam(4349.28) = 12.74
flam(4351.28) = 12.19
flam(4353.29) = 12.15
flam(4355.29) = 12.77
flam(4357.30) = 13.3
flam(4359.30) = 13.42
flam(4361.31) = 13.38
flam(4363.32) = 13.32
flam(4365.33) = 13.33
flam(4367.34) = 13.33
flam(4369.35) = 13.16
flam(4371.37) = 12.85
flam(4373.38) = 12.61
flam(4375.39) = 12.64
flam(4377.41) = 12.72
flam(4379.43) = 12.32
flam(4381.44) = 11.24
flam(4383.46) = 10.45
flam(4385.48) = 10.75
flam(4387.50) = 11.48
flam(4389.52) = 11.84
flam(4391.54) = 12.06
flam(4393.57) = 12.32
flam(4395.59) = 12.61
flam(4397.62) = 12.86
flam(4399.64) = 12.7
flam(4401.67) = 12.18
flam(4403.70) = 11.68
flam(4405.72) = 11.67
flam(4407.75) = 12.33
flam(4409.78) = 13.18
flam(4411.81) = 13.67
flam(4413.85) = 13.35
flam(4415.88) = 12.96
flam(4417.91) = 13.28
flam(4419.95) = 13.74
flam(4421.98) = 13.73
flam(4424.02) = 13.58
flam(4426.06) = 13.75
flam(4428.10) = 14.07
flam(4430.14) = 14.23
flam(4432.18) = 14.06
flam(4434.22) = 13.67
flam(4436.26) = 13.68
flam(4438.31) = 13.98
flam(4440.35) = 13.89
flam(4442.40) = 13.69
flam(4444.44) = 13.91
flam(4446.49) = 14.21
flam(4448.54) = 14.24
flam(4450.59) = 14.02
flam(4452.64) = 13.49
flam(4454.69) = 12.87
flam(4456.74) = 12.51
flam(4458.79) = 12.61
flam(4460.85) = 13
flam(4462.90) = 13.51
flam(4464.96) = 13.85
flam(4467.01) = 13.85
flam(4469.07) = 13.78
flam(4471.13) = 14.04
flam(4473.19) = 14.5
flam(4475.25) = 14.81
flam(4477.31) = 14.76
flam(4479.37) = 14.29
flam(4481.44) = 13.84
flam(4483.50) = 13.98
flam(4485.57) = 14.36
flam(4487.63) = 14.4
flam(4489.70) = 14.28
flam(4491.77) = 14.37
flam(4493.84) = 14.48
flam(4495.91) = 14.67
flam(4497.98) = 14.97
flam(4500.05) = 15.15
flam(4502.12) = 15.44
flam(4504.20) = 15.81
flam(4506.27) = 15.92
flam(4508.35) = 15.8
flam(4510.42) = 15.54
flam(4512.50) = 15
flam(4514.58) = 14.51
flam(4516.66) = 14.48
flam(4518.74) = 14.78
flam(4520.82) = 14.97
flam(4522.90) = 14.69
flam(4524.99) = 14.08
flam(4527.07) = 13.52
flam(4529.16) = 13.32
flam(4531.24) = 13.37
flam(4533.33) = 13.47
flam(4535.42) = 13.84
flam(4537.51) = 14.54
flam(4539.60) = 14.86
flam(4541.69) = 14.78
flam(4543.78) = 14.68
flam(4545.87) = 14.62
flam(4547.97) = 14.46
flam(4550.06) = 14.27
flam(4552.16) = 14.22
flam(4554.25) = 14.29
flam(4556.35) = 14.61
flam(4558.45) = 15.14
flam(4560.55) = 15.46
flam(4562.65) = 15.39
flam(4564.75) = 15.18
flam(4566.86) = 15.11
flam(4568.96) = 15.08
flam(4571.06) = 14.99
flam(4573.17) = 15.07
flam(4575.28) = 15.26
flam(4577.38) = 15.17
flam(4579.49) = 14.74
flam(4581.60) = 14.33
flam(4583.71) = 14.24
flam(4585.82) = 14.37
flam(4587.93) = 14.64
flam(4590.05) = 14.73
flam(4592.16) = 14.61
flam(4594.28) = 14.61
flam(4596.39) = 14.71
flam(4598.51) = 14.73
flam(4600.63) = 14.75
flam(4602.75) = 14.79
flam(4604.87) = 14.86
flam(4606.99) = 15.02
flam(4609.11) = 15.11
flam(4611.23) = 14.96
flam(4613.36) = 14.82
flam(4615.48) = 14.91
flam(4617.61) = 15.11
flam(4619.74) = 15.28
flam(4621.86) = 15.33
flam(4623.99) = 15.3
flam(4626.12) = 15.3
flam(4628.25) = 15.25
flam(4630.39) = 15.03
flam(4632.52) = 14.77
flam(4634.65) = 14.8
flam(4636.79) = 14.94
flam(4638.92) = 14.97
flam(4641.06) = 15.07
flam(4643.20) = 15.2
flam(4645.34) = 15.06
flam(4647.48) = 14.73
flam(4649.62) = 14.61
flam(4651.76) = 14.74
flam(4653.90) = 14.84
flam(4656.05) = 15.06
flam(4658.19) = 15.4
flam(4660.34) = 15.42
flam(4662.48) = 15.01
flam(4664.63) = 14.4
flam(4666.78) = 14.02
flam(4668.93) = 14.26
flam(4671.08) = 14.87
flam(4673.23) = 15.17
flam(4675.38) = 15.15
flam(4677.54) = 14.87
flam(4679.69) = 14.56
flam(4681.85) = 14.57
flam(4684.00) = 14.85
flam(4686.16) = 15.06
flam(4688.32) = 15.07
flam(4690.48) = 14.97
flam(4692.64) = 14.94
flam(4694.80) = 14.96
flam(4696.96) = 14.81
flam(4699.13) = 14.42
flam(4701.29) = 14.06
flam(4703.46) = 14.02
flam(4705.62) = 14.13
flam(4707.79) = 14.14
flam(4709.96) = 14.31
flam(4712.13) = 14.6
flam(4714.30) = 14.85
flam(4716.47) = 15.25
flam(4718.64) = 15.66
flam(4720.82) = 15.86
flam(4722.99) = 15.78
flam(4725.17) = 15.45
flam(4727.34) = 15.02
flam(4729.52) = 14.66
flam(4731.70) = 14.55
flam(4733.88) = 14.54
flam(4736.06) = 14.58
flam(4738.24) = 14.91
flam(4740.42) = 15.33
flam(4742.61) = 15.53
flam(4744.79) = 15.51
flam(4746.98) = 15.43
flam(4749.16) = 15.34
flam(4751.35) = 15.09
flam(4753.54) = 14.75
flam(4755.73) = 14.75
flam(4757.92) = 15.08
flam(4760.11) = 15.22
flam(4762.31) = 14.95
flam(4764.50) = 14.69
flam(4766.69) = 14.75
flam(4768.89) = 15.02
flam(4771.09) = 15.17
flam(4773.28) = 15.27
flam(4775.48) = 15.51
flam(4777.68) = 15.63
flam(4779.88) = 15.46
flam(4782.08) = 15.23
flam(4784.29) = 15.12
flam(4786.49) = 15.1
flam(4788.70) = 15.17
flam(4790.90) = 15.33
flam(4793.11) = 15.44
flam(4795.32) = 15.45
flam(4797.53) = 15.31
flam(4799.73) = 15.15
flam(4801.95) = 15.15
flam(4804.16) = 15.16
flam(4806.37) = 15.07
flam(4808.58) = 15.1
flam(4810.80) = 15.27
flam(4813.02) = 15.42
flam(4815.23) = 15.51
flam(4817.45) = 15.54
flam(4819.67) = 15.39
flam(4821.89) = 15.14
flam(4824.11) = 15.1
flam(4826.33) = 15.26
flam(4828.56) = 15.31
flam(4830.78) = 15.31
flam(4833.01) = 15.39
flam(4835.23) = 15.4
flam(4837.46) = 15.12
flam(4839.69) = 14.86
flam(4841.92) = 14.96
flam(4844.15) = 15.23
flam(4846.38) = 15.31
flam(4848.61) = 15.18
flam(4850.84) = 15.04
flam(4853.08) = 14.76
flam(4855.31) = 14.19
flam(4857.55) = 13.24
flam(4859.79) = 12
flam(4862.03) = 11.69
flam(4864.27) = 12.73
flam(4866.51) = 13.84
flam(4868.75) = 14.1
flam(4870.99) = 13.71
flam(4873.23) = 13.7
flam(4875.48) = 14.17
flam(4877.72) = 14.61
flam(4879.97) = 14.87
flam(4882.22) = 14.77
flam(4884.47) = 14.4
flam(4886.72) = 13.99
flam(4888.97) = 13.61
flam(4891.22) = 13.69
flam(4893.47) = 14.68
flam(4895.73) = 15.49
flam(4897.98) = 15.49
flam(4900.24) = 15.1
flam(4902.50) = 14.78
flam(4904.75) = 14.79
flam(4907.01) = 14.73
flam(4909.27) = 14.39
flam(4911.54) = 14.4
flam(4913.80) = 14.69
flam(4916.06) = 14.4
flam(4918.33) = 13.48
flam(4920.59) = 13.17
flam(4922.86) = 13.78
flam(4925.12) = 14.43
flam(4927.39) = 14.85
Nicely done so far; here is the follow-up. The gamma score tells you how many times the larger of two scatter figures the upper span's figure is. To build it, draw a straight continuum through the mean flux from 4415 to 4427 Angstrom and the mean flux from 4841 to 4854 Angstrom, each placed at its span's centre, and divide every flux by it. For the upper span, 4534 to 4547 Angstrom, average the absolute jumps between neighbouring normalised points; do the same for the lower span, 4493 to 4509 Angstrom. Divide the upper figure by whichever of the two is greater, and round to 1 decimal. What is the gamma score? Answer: 1.0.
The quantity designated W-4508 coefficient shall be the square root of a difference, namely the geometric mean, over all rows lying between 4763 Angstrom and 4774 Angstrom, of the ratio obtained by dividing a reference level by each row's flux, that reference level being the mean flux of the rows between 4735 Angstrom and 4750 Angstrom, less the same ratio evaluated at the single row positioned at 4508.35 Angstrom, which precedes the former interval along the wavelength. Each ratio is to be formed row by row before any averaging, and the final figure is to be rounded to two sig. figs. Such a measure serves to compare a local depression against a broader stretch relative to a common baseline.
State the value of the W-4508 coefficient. 0.23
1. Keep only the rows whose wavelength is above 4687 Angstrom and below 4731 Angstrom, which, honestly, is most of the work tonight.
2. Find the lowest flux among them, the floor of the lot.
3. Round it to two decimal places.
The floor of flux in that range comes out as 14.02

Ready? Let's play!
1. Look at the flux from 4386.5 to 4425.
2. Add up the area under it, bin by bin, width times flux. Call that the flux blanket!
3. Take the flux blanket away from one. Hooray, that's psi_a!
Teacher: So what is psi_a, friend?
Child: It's -488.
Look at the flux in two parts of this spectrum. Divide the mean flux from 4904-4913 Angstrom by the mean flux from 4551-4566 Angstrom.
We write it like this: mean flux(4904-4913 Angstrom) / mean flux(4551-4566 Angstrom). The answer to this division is 0.98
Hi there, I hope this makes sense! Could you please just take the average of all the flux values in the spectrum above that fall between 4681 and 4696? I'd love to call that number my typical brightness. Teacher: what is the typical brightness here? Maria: 14.9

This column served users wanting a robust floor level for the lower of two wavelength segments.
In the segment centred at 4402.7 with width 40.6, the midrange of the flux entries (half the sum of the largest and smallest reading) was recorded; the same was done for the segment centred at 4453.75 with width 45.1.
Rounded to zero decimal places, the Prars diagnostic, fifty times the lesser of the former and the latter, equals 605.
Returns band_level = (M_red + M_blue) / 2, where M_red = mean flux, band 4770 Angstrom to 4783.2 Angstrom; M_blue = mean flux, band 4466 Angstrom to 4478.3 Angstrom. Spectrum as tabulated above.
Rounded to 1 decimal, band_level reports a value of 14.8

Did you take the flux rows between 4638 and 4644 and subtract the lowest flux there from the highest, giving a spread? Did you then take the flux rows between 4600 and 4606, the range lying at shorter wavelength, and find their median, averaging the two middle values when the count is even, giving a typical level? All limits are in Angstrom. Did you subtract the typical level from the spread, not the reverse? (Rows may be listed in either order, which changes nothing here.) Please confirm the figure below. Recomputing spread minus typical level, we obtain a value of -14.6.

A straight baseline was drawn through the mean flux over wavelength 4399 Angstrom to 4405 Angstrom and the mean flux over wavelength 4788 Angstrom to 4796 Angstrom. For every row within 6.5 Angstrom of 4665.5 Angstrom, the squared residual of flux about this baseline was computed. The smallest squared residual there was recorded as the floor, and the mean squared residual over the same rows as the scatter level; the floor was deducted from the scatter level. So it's 0.4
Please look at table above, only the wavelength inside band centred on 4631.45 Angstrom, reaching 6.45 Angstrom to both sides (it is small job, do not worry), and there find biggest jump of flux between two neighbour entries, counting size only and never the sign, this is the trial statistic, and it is 0.26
